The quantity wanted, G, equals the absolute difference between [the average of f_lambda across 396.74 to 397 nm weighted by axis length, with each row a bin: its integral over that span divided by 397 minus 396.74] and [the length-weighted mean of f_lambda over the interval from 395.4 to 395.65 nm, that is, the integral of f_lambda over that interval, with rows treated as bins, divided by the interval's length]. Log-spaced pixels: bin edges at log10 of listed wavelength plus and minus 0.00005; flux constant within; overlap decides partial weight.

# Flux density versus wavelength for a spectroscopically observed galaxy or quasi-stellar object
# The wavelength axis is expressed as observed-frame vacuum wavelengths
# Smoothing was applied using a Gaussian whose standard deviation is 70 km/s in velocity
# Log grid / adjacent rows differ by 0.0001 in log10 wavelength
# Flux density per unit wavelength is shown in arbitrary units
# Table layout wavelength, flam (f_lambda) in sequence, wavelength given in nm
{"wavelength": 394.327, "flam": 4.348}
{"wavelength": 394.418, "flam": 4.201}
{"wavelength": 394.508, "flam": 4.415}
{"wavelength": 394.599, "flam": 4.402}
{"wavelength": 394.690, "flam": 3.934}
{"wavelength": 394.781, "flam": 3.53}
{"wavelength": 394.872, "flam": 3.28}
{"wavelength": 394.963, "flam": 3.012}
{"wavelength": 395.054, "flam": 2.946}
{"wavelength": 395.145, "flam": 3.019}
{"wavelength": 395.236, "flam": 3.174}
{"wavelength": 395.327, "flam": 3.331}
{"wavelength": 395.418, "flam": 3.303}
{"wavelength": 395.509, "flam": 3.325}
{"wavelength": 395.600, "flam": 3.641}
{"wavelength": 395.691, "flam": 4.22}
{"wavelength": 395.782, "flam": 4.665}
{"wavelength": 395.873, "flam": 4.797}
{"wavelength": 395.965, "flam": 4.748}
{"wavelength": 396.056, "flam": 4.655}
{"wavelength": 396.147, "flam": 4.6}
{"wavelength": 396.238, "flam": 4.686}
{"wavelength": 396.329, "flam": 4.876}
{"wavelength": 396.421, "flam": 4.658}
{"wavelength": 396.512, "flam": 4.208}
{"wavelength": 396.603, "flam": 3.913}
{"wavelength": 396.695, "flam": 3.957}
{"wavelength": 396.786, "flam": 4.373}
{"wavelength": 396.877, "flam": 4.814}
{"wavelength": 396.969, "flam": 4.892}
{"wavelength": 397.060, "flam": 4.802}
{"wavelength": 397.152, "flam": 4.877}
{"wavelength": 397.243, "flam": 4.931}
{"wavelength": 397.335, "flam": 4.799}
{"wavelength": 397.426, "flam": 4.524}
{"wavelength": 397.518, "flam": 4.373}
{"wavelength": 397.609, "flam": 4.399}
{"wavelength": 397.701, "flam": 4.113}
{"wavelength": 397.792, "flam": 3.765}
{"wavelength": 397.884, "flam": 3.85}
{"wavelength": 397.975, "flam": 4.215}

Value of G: 1.2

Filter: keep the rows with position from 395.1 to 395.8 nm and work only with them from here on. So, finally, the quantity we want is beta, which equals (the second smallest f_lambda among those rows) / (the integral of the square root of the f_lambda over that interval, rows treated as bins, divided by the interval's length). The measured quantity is 1.69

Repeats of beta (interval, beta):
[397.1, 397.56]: 2.09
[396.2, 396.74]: 1.89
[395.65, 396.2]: 2.14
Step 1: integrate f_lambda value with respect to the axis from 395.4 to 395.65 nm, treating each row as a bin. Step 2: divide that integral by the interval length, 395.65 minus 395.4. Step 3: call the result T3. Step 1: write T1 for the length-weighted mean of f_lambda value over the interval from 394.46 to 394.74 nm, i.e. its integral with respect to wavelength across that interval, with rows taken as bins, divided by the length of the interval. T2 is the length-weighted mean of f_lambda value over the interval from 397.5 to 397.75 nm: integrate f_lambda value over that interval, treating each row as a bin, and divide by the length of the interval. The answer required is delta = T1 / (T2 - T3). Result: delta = 5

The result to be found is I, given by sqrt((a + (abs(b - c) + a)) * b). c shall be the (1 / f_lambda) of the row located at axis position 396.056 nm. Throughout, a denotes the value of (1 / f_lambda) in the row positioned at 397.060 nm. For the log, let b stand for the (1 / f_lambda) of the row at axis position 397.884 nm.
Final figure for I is 0.346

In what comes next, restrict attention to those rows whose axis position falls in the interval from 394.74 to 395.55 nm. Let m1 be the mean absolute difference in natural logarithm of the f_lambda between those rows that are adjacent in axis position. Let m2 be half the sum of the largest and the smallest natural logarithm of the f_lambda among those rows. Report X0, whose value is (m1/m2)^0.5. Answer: 0.18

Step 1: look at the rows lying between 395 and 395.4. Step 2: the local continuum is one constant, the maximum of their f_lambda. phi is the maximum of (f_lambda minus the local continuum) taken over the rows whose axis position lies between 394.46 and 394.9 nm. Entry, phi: 1.08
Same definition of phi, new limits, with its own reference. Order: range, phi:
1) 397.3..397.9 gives 1.47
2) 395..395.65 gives 0.31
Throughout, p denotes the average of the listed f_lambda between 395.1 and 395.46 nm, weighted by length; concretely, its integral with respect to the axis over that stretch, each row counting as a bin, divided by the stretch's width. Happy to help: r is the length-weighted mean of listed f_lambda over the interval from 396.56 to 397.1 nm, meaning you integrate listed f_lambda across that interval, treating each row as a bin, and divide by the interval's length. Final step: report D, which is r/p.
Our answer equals 1.39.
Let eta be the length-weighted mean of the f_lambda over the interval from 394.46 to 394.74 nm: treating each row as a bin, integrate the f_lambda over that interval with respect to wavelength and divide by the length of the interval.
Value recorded 4.24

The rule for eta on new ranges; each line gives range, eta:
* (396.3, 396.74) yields 4.29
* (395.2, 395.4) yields 3.26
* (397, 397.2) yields 4.85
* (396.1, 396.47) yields 4.70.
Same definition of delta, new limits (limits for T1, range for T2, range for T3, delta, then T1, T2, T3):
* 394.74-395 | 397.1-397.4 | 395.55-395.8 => 4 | 3.3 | 4.84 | 4.11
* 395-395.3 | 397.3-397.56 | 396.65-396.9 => 15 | 3.1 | 4.56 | 4.36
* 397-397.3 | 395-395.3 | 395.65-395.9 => -3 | 4.9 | 3.06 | 4.55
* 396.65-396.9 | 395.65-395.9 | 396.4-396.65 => 13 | 4.4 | 4.55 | 4.22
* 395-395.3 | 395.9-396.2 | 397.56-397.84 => 5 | 3.1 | 4.67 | 4.10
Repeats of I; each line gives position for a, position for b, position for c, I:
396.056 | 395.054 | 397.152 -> 0.438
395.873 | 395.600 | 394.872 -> 0.350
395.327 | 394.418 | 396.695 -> 0.383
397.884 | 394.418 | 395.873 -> 0.362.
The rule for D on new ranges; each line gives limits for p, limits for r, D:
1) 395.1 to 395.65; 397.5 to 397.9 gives 1.24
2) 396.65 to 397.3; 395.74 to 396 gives 1.01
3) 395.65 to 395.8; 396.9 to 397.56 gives 1.07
